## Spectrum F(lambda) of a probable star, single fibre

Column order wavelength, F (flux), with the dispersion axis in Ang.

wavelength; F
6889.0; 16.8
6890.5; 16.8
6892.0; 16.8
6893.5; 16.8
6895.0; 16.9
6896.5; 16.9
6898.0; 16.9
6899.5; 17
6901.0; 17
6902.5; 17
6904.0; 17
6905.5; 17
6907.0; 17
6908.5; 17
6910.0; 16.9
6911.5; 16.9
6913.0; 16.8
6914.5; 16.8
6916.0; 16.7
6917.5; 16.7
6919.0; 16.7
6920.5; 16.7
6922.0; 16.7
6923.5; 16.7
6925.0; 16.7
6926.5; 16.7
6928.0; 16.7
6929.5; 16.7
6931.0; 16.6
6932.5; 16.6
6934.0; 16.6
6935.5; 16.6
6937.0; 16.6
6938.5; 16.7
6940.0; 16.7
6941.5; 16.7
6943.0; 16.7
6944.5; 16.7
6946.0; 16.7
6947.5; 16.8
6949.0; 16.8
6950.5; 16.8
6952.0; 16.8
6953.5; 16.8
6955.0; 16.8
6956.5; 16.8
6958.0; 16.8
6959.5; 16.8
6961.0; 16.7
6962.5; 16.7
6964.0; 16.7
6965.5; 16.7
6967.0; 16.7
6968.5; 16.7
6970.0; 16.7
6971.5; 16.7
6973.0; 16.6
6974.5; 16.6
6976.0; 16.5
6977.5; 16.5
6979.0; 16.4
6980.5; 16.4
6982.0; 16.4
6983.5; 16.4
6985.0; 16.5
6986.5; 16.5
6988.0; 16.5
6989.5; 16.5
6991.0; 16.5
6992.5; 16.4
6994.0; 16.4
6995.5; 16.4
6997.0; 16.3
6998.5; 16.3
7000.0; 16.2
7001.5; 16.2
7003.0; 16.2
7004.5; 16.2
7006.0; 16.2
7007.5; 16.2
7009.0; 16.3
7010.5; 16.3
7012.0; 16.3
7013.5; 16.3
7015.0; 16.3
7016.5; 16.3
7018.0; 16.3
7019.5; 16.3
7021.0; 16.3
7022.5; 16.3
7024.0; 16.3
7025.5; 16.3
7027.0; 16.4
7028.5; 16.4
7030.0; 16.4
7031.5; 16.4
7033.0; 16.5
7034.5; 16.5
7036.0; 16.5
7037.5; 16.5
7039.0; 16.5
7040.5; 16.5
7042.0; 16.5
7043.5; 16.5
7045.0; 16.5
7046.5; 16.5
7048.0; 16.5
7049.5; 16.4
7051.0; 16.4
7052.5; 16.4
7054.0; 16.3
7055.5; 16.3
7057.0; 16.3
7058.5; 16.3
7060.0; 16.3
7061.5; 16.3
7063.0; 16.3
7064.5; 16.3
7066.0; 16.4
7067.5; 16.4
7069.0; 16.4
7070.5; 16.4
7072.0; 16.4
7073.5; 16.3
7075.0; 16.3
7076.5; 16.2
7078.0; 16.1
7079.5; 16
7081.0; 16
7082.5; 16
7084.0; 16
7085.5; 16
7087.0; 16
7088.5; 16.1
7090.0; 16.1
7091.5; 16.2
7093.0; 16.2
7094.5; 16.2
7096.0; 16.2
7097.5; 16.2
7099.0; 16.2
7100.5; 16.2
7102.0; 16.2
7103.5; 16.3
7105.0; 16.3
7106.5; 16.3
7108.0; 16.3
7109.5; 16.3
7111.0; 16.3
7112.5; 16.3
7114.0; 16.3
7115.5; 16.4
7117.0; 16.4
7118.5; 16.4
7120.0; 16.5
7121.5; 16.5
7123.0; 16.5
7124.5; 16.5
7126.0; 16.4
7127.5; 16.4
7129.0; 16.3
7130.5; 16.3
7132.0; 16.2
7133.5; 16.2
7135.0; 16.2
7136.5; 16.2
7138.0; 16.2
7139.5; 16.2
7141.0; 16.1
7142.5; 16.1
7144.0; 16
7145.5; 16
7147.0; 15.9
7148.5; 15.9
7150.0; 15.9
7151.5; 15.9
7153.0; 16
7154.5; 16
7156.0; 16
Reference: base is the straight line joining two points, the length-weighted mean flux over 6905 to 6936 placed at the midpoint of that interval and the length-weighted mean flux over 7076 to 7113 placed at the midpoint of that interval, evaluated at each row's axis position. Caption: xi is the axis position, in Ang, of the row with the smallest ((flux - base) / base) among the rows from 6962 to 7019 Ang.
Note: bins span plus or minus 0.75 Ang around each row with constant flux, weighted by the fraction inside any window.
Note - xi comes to 7000.0 Ang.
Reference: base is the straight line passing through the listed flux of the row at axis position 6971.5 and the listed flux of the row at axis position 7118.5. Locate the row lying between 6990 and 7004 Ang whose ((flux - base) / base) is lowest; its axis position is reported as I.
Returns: 7000.0 Ang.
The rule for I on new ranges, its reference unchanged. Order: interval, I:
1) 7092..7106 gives 7093.0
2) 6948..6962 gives 6961.0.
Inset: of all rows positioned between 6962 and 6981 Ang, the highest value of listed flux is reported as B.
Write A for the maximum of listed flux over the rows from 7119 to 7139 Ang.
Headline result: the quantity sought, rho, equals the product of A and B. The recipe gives 276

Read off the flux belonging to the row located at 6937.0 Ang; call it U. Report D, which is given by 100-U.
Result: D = 83.4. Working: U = 16.6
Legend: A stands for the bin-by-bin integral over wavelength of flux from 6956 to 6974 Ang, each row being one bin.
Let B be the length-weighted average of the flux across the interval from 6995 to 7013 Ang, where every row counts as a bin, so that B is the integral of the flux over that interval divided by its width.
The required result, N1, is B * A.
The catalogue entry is 4891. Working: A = 301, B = 16.3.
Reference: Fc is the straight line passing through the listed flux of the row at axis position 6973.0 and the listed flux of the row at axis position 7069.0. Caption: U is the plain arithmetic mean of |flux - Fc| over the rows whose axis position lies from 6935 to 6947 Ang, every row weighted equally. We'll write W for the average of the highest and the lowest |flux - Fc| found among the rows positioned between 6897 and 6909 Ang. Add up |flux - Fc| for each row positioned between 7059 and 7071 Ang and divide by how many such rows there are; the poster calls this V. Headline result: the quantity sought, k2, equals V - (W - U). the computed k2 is -0.1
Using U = 0.05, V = 0.06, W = 0.20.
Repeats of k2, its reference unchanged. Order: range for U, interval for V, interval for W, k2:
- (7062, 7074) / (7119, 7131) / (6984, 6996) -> 0.1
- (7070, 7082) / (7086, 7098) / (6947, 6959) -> 0.2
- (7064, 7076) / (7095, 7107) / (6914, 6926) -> 0.1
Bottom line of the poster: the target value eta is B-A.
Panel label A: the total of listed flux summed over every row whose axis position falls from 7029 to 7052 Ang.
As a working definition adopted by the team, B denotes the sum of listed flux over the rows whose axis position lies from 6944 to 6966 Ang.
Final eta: 4.3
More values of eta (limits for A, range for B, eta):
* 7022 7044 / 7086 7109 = -3.5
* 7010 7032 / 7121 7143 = -0.6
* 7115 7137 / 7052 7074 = -0.3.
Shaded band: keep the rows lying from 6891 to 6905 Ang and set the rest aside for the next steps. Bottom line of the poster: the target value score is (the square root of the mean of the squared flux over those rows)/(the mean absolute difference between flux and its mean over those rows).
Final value 245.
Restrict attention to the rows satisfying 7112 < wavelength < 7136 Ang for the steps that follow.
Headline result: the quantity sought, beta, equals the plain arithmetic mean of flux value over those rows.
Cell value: 16.4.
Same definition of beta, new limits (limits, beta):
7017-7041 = 16.4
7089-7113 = 16.2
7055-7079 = 16.3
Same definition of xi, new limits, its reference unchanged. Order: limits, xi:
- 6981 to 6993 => 6982.0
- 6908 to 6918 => 6916.0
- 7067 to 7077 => 7076.5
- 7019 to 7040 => 7019.5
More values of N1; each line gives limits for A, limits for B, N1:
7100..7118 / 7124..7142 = 4772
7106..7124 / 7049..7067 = 4815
